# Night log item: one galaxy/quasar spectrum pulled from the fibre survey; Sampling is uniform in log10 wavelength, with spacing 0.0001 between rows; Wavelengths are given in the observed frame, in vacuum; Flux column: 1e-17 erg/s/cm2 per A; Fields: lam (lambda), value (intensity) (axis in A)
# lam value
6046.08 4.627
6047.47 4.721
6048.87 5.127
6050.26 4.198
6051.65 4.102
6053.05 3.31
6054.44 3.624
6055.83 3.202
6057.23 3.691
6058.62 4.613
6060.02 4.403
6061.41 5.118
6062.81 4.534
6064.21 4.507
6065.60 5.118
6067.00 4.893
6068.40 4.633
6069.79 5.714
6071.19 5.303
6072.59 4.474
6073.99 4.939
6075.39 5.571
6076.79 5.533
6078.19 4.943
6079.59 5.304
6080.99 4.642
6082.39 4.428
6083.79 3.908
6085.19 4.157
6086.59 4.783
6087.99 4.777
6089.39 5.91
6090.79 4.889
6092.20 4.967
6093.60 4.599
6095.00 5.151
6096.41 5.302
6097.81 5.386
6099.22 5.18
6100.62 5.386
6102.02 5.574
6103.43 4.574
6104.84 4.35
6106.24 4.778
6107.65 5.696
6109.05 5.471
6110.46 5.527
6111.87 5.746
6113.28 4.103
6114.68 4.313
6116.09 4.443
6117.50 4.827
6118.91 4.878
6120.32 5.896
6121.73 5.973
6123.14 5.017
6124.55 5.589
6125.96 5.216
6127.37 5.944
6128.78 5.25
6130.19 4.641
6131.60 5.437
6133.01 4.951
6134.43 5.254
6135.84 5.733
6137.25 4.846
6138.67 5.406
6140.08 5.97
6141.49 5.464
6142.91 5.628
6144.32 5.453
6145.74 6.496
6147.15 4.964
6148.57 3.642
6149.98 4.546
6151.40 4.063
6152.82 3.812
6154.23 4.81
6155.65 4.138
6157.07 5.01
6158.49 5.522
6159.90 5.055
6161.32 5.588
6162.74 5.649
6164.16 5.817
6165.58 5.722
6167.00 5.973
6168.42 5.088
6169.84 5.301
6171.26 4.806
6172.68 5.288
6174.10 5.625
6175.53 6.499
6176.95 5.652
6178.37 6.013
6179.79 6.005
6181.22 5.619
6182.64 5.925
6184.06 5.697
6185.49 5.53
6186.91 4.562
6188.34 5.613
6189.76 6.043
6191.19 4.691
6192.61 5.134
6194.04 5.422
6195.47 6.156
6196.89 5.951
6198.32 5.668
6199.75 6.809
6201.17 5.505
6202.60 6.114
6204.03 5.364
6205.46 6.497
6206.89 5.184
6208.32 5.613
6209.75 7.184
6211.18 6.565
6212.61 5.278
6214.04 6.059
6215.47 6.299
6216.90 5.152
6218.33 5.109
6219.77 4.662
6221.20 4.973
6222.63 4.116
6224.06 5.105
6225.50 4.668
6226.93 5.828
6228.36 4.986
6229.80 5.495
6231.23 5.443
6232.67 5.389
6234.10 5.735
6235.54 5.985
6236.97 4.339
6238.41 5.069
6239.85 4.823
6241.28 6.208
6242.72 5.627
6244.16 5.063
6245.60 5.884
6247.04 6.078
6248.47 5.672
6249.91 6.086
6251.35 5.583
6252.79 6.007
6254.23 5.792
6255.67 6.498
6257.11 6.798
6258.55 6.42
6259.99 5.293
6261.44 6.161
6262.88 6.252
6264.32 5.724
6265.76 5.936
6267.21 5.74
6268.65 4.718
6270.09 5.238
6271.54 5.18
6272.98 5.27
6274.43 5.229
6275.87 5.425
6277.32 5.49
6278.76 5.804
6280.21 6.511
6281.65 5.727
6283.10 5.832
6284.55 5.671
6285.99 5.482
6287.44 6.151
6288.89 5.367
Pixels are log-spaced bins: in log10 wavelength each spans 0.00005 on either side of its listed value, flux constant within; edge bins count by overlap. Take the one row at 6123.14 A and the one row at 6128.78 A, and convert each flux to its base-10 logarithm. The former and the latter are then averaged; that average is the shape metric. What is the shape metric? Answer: 0.710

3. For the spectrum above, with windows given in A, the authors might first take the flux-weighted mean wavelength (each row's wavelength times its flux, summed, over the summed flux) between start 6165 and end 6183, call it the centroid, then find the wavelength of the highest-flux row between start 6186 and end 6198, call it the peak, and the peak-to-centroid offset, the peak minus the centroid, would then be 21.2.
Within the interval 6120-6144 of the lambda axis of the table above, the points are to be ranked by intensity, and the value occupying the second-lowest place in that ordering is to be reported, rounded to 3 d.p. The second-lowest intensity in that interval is 4.846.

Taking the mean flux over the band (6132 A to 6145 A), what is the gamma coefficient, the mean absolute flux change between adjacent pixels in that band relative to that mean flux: 0.084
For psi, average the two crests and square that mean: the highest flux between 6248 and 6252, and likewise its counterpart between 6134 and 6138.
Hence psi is 35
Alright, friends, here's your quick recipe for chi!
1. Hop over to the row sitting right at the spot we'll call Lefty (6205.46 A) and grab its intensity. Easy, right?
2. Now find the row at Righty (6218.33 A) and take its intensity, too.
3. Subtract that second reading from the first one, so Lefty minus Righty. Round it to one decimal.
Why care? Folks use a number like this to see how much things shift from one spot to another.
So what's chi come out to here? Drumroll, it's 1.4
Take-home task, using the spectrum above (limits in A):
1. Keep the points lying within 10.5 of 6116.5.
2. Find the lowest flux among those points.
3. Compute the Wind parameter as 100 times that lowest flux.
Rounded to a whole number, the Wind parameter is 410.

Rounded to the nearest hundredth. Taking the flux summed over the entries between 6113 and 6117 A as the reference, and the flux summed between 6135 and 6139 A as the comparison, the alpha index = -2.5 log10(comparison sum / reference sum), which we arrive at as -0.24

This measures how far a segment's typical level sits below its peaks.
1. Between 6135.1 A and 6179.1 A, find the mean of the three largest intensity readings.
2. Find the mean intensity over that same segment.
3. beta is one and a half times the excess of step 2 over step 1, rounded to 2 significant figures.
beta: -1.6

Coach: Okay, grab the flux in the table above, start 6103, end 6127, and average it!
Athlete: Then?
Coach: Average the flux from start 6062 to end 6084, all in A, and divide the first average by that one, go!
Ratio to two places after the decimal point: 1.04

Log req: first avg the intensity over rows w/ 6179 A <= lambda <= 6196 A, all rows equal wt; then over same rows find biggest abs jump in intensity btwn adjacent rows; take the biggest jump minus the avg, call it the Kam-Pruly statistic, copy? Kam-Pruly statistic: -4.2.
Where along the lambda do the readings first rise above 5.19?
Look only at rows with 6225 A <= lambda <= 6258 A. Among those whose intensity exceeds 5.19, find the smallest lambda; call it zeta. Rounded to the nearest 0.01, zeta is 6226.93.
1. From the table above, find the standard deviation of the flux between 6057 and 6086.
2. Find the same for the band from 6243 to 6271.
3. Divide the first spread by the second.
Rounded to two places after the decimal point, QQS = 1.05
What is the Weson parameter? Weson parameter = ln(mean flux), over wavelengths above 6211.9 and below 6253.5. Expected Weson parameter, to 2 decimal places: 1.69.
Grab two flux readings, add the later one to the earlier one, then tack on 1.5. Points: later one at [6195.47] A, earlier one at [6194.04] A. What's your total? 13.1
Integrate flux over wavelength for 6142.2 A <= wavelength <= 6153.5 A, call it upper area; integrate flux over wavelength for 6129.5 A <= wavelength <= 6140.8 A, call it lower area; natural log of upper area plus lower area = 4.74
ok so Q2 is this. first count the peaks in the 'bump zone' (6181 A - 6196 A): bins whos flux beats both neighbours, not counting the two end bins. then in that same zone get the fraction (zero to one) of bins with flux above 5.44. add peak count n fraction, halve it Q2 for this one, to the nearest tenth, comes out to 1.3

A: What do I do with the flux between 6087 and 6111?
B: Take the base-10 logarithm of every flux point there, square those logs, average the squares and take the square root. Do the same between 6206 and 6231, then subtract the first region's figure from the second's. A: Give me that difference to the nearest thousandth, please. 0.022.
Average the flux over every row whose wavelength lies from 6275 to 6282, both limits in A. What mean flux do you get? 5.79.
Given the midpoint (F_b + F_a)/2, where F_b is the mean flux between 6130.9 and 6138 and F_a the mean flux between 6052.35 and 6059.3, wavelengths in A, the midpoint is 4.5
